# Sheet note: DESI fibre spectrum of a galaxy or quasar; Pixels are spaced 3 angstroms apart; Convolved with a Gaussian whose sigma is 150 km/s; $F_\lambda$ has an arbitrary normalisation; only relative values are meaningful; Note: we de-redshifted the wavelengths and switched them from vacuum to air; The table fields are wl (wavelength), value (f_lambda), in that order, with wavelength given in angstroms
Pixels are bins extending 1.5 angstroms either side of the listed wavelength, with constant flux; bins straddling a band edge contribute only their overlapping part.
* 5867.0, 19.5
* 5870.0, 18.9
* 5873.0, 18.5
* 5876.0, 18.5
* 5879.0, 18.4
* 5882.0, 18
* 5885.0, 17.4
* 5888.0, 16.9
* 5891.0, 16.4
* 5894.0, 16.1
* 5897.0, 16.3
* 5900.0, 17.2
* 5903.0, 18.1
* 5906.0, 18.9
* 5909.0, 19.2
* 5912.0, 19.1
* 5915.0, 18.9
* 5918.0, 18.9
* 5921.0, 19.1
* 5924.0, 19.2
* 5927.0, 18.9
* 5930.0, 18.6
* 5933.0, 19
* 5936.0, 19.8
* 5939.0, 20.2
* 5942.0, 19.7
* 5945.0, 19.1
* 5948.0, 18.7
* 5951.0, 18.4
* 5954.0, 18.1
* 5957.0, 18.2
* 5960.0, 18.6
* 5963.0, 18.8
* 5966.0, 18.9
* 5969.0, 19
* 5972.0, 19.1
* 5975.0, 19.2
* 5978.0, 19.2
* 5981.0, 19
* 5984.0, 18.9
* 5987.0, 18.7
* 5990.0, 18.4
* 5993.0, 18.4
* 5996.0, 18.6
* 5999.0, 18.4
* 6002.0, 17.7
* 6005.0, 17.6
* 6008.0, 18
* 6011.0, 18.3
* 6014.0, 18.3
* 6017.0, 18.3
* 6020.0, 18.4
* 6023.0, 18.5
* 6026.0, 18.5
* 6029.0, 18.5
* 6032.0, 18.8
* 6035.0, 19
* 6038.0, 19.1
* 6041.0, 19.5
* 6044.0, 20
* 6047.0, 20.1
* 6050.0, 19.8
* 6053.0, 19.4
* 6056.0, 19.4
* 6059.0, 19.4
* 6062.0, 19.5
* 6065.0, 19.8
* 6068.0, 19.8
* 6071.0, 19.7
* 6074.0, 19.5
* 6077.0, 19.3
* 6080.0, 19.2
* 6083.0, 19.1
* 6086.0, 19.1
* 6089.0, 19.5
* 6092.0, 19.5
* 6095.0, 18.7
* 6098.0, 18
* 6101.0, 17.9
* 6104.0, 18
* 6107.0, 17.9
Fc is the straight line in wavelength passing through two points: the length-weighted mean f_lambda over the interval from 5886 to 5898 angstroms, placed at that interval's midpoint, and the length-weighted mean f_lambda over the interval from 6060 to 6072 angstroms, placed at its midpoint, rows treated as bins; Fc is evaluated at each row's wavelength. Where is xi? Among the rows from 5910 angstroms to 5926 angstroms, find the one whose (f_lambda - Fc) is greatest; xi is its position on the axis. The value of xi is 5912.0 angstroms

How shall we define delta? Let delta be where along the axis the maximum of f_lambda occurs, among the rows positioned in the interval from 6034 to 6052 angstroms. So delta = 6047.0 angstroms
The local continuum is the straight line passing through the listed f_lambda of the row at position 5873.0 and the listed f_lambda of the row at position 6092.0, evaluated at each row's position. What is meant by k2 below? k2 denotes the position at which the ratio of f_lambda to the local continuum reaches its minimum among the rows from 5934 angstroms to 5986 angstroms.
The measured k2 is 5954.0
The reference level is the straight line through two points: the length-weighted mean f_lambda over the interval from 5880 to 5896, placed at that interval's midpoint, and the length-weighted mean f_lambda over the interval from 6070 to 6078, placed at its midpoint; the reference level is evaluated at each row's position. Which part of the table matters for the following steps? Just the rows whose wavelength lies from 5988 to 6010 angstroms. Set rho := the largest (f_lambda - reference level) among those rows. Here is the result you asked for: 0.2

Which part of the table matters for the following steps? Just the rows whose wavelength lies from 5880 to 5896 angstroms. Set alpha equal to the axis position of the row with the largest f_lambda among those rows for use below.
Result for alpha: 5882.0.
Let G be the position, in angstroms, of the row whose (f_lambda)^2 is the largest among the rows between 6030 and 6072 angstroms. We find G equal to 6047.0 angstroms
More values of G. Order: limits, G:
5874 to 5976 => 5939.0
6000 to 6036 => 6035.0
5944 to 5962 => 5945.0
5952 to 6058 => 6047.0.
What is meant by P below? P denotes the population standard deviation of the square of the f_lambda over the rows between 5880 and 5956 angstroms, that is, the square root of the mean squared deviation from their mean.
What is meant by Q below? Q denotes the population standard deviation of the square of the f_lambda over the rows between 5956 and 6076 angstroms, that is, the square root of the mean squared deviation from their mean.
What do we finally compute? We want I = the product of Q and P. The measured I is 915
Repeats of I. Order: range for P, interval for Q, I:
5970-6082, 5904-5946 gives 382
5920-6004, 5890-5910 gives 819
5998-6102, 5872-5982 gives 869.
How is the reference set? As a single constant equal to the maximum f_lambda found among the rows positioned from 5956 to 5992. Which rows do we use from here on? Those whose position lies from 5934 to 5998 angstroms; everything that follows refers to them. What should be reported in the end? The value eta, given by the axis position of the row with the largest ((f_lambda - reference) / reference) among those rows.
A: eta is 5939.0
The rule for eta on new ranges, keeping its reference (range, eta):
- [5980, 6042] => 6041.0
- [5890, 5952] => 5939.0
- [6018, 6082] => 6047.0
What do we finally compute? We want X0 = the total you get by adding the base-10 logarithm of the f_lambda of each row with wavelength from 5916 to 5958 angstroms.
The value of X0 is 17.9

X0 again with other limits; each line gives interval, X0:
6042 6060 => 7.8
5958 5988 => 12.8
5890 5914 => 10.0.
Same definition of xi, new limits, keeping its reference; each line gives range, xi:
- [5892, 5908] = 5906.0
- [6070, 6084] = 6071.0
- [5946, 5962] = 5948.0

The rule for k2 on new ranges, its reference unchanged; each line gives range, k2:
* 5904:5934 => 5930.0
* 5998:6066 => 6005.0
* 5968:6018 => 6005.0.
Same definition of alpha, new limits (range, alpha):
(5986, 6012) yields 5987.0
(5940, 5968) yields 5942.0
